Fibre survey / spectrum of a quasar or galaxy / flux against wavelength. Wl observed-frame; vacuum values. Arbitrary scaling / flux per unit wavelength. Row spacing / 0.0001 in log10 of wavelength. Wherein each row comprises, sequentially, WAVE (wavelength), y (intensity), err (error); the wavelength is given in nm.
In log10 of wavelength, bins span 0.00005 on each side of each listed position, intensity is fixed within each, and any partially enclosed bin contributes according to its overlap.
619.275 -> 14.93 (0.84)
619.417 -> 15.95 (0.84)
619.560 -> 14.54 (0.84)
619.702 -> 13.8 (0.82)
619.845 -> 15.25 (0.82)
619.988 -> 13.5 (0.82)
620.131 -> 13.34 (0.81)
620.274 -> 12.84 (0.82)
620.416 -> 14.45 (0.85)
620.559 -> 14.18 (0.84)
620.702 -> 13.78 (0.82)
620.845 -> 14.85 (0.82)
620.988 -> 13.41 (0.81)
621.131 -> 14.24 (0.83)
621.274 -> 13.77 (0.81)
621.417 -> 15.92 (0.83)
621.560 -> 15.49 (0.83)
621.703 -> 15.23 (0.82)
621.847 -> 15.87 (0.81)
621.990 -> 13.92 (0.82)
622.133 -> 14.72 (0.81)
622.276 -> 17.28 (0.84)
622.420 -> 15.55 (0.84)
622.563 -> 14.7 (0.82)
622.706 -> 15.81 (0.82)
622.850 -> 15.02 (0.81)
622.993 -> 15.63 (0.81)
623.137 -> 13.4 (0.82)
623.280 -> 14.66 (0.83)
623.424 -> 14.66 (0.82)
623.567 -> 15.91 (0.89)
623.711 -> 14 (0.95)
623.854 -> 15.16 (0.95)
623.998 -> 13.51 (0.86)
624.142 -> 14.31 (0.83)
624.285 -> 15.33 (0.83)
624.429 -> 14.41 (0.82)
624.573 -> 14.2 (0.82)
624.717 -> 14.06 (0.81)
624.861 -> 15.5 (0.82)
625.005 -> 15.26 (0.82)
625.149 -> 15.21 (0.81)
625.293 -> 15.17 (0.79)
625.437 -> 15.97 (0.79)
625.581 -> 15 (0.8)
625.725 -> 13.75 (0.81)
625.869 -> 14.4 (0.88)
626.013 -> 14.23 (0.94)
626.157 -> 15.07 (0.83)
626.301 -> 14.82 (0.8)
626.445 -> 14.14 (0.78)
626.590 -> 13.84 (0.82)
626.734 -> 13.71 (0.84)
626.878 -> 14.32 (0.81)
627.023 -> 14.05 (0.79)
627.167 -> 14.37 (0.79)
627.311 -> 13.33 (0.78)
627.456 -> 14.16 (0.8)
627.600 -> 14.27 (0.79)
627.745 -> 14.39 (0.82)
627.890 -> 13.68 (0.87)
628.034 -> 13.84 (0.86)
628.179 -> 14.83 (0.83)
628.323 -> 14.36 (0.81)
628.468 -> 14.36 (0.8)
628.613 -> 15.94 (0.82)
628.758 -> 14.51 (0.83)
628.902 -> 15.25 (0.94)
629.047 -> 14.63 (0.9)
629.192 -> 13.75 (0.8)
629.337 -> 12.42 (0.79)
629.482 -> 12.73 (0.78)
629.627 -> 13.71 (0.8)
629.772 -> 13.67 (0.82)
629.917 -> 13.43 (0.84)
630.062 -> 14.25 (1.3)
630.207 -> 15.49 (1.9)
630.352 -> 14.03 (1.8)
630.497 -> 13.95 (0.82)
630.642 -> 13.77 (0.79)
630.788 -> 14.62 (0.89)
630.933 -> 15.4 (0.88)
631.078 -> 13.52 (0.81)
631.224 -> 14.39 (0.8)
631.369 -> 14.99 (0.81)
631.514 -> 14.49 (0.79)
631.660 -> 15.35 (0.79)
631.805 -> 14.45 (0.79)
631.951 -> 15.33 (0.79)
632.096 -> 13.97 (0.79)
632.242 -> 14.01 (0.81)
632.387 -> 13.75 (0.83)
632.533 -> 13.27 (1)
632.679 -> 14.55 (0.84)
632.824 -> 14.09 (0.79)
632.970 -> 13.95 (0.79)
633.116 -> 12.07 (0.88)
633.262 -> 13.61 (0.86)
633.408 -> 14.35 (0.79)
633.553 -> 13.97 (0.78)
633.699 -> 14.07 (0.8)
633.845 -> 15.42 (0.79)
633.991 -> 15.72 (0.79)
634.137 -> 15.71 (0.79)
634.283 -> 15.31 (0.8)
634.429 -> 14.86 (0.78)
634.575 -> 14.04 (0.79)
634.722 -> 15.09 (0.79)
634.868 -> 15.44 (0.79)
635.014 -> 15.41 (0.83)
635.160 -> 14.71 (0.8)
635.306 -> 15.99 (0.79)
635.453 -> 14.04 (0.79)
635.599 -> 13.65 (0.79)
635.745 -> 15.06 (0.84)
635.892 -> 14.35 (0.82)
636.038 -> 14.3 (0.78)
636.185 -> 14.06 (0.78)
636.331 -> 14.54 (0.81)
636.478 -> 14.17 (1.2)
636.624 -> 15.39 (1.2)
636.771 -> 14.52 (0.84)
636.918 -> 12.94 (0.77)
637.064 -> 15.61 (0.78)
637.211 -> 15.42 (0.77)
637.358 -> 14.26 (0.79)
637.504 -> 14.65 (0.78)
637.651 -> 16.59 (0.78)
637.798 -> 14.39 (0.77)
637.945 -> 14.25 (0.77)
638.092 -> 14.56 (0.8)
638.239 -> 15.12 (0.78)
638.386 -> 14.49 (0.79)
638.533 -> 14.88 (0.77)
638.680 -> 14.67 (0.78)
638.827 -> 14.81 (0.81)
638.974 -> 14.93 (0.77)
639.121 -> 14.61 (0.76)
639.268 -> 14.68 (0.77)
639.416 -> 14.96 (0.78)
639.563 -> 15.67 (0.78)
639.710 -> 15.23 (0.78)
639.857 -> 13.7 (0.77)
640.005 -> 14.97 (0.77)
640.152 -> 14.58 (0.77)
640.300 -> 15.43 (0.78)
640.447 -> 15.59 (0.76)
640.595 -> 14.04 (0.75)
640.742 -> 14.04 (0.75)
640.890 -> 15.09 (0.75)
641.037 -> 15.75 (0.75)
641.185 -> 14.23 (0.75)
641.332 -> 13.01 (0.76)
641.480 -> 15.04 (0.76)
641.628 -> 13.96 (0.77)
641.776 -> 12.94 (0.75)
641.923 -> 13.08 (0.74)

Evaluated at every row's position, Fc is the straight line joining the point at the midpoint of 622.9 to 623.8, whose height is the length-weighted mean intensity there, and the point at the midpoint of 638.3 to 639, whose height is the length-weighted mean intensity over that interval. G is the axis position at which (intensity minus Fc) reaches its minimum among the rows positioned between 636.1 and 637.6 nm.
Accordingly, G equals 636.918 nm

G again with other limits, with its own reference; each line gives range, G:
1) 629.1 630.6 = 629.337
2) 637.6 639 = 637.945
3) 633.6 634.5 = 633.699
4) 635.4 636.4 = 635.599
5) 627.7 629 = 627.890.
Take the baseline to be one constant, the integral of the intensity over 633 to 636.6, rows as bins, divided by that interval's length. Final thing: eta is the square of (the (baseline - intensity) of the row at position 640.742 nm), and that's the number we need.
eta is 0.30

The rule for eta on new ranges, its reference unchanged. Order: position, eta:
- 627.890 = 0.82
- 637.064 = 1.05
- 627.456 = 0.18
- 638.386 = 0.01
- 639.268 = 0.01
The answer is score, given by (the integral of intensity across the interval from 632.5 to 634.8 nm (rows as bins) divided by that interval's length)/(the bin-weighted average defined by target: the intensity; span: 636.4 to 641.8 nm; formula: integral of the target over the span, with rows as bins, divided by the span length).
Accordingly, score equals 0.980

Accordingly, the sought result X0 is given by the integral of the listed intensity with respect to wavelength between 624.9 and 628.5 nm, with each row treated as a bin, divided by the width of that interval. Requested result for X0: 14.4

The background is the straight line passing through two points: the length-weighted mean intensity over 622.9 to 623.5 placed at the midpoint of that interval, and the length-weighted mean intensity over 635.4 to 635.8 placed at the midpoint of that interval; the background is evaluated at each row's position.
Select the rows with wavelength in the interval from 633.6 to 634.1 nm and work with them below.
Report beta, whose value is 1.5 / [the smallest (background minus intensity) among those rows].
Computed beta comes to -1.05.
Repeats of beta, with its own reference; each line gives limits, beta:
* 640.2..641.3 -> -0.90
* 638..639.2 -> -1.58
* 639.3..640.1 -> -0.97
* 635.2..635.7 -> -0.87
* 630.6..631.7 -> -1.49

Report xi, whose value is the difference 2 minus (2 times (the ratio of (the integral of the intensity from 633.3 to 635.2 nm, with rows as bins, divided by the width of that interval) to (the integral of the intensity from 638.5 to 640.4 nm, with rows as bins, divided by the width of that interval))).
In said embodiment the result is -0.006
